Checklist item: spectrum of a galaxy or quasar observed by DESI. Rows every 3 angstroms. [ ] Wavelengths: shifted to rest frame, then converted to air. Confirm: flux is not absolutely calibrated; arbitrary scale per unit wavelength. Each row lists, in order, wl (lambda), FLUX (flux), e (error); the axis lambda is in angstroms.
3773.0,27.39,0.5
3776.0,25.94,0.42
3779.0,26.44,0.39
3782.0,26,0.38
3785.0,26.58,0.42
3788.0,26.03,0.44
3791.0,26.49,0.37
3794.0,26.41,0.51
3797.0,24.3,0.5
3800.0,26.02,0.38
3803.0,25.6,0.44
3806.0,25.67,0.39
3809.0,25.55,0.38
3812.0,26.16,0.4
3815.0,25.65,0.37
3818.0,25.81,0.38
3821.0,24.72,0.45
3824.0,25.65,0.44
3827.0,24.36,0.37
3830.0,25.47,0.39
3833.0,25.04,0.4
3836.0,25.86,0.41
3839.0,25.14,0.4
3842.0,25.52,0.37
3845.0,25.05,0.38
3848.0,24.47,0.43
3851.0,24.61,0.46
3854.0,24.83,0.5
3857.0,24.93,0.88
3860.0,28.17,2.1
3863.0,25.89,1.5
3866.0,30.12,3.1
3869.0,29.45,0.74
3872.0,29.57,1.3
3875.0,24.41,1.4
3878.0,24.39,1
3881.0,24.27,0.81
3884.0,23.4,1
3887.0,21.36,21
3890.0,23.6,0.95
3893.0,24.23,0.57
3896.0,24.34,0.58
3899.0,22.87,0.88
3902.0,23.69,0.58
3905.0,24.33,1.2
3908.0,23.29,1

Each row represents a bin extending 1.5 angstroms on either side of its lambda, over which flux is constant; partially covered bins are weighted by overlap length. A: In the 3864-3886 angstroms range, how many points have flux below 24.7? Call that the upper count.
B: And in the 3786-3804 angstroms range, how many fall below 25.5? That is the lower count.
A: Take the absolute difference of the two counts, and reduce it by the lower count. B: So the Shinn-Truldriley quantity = 2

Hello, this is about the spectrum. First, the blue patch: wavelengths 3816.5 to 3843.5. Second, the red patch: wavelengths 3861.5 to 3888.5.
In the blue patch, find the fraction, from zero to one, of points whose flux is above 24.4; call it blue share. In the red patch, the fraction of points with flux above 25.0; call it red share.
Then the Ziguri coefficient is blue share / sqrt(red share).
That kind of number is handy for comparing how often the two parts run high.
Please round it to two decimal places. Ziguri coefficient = 1.33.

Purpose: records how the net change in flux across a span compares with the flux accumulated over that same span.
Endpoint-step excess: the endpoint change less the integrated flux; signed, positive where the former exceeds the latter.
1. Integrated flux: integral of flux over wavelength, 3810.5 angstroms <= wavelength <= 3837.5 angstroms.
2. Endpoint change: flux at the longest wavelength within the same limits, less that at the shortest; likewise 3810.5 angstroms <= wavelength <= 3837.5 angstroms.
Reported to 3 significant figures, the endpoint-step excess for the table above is -686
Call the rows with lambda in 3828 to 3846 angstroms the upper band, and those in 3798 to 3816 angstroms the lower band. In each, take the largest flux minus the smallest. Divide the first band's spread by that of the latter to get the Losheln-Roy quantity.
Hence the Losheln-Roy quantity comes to 1.3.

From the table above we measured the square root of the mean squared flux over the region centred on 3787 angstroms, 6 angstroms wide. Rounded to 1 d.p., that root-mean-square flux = 26.3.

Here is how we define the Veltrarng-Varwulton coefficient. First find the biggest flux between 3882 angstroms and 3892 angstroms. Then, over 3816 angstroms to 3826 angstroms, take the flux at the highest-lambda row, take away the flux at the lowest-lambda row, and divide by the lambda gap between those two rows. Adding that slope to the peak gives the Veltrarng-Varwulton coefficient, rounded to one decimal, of 23.6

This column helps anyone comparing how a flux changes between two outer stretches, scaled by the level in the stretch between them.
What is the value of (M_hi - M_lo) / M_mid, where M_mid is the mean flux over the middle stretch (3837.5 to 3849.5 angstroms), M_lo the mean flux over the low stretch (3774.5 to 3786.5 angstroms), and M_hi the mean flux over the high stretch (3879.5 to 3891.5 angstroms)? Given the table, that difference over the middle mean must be -0.12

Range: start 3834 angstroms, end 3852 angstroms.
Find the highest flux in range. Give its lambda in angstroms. 3836.0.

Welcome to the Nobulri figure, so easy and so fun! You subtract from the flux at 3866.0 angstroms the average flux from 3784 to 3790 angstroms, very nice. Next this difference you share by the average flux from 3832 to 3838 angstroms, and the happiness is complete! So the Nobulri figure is 0.15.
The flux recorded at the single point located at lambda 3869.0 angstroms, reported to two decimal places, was 29.45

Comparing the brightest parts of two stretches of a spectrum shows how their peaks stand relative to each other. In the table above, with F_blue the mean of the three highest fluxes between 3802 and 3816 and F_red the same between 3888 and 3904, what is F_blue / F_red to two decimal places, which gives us 1.07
